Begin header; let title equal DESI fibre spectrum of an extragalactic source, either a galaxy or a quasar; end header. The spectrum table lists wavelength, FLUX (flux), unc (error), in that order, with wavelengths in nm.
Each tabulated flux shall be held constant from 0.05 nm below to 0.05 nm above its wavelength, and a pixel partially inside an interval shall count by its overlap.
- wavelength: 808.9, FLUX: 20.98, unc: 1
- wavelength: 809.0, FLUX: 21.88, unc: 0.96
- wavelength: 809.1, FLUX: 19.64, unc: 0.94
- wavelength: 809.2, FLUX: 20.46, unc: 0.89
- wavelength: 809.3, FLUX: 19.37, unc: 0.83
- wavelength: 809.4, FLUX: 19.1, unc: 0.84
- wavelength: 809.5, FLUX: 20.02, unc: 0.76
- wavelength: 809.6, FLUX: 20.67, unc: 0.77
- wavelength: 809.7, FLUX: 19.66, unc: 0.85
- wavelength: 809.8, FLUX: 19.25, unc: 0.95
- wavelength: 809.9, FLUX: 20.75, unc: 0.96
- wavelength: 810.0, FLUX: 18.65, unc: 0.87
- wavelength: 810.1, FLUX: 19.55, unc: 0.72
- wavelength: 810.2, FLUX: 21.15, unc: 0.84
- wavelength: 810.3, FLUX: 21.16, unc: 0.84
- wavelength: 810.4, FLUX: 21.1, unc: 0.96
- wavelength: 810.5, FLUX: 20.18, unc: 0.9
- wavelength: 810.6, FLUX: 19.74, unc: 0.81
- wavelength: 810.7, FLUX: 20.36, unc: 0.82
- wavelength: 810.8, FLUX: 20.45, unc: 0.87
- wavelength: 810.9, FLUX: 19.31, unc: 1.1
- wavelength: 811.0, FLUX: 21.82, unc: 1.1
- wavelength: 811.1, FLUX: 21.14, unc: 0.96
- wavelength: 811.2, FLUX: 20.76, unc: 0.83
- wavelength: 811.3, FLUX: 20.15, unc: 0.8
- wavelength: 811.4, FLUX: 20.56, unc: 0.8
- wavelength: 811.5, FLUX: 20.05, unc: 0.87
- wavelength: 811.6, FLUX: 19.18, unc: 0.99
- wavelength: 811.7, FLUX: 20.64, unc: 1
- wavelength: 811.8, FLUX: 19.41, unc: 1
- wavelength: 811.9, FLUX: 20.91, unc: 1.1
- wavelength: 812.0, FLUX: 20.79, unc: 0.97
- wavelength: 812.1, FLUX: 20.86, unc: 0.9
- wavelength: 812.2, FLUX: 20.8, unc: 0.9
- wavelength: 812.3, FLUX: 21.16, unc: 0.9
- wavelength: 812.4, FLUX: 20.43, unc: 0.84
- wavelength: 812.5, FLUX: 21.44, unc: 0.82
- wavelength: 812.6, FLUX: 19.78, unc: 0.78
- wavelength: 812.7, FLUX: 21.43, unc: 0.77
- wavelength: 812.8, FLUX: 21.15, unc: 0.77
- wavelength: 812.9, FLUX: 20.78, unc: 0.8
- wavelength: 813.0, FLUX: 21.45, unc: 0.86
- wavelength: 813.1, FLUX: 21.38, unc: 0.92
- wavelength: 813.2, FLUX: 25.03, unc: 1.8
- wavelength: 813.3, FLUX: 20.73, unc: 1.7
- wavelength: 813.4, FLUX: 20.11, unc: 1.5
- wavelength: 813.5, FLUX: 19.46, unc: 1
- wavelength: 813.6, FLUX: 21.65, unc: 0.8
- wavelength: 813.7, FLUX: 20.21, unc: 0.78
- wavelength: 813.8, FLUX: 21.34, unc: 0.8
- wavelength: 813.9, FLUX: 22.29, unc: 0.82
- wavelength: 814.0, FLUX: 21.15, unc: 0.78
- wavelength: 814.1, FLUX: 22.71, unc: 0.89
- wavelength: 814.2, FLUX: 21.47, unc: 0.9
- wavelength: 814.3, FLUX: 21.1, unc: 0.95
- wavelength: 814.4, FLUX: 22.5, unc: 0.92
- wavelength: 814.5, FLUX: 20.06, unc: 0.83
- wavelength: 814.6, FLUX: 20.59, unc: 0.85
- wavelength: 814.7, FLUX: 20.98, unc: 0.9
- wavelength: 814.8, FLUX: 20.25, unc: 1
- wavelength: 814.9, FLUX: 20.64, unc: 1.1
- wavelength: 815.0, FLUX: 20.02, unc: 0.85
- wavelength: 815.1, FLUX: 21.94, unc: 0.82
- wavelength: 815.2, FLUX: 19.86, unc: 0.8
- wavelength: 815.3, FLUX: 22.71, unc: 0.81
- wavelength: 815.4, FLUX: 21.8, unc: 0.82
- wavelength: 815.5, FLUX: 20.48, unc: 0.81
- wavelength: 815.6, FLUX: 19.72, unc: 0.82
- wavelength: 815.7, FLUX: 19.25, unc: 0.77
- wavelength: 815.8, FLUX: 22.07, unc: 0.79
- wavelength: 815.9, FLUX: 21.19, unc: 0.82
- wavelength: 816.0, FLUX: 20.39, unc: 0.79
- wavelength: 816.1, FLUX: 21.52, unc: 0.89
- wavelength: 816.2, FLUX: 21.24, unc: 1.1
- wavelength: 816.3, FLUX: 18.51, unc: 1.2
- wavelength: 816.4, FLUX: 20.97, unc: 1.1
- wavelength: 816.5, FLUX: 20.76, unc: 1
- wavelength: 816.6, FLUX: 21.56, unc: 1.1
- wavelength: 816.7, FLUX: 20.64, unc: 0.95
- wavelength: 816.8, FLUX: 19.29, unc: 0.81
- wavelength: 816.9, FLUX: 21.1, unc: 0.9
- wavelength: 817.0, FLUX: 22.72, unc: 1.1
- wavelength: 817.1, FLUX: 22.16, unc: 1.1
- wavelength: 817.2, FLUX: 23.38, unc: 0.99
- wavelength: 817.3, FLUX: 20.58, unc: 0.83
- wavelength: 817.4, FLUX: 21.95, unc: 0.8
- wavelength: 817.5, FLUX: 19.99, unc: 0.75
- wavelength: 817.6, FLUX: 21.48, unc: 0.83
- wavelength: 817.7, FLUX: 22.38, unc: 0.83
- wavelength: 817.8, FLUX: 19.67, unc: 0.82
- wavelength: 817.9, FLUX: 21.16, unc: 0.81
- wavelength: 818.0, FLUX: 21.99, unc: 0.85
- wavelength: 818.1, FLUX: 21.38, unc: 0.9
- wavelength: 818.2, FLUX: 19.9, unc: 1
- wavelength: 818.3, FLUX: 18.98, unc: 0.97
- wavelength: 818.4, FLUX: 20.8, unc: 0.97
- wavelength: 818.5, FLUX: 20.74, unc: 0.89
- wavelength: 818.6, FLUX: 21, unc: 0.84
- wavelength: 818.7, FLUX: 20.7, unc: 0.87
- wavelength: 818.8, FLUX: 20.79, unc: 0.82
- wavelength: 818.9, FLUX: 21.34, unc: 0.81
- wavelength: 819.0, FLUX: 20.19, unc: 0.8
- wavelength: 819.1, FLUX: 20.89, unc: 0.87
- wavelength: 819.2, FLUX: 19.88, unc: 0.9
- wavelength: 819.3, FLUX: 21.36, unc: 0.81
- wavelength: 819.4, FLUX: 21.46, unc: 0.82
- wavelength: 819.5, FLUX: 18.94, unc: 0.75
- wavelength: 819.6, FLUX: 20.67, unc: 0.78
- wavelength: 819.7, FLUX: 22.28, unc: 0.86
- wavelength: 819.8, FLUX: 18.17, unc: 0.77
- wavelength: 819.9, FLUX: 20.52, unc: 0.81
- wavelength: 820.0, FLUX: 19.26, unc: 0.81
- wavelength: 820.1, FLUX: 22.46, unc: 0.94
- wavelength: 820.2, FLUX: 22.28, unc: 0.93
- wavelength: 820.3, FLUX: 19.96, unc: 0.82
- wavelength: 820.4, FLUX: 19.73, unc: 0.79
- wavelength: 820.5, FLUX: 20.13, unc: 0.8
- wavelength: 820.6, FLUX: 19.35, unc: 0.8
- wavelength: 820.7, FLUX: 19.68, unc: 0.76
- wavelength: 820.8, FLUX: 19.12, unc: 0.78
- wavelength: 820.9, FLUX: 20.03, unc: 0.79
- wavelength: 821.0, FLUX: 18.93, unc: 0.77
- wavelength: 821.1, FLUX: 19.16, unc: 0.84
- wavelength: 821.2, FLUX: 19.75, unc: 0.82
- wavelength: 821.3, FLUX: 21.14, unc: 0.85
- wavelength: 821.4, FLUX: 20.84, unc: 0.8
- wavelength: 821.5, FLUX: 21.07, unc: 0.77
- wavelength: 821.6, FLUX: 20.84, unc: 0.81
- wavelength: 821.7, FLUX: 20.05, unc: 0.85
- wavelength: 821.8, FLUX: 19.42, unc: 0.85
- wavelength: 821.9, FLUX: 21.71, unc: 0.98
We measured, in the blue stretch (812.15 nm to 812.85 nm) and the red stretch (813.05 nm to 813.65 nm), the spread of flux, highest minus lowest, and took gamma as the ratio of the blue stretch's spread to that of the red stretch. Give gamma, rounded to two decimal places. 0.30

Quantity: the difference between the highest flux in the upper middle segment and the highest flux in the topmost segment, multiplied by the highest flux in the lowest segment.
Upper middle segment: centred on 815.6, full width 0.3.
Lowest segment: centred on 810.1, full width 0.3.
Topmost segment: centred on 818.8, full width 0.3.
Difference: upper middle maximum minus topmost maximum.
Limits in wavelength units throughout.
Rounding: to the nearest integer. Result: -18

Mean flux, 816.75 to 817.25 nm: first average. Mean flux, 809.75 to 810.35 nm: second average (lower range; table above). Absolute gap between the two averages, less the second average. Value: -18.4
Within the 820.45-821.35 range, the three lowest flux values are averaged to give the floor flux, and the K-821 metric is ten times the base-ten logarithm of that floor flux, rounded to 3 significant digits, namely 12.8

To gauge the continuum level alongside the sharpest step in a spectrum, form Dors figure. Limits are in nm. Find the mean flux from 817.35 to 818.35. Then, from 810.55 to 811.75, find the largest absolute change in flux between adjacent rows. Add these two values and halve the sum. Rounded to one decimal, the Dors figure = 11.7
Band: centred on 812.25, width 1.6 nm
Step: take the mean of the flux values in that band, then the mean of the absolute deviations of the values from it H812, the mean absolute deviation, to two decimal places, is 0.54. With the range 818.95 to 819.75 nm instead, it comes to 0.79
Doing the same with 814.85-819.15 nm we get 0.82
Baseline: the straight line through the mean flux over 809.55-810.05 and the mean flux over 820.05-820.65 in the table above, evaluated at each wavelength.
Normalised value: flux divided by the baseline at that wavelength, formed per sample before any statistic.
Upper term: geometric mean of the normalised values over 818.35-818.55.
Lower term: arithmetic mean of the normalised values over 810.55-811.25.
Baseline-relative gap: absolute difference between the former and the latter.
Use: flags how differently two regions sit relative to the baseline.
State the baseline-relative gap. 0.018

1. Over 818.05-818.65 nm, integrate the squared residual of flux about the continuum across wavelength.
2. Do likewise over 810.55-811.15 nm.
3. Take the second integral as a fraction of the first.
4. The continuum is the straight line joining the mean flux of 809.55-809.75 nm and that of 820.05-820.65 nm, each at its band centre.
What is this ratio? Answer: 1.16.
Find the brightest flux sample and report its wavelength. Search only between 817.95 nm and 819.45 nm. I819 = 818.0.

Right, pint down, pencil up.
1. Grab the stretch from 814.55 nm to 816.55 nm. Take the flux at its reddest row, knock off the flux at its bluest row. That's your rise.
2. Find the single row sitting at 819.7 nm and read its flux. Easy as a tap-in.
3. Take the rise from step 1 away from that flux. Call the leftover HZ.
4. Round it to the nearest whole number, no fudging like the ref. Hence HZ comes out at 22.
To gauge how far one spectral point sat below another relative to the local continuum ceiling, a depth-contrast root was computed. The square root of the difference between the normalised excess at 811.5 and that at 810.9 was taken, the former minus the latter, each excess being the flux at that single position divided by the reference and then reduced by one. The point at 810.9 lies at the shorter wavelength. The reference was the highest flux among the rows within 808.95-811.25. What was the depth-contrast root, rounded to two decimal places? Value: 0.18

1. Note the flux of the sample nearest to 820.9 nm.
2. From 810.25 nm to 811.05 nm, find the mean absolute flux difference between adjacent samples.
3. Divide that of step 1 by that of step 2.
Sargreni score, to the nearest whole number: 24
